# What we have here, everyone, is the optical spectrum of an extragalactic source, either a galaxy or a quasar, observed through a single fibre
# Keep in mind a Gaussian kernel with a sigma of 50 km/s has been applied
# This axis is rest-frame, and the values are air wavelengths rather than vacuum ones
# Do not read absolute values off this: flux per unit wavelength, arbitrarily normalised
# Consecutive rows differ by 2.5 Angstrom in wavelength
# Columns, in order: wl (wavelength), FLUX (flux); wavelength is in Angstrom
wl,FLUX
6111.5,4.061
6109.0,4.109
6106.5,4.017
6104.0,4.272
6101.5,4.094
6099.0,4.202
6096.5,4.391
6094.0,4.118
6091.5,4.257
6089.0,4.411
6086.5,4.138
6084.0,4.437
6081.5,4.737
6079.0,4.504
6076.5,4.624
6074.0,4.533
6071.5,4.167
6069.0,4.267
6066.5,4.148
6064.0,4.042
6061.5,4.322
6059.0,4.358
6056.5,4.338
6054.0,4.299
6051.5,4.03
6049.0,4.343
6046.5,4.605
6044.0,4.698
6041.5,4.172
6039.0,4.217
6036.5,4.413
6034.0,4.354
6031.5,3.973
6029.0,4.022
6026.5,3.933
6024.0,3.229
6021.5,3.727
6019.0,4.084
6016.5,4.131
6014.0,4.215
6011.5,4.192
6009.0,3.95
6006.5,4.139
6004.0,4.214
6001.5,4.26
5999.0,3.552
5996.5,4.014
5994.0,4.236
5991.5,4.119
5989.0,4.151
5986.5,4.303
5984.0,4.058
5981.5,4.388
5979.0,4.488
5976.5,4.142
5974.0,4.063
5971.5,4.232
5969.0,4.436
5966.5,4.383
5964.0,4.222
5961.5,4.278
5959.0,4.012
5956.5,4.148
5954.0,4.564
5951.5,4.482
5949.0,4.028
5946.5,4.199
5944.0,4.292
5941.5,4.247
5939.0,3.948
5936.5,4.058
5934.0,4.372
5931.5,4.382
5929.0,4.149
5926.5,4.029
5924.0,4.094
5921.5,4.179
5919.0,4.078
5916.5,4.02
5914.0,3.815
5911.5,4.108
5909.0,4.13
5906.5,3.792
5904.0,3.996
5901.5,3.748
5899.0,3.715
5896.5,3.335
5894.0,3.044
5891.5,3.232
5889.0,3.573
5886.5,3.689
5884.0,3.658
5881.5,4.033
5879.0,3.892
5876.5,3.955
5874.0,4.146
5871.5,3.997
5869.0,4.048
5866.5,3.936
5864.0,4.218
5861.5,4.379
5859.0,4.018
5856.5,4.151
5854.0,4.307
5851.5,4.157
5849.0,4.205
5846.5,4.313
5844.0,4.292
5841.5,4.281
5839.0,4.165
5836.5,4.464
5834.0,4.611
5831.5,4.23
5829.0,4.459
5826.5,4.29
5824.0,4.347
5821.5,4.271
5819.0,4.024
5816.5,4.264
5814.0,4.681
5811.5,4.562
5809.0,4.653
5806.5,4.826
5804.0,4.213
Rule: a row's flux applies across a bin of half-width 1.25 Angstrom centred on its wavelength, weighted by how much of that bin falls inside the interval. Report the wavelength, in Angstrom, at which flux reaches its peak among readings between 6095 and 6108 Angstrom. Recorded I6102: 6096.5 Angstrom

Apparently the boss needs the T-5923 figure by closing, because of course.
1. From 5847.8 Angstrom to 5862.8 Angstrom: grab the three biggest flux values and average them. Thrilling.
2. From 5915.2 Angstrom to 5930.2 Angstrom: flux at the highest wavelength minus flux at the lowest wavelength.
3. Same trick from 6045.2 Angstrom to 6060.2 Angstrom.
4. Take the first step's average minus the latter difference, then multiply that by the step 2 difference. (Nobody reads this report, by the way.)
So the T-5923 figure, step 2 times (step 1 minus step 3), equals 0.6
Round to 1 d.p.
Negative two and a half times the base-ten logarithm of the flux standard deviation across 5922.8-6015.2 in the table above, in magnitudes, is 1.8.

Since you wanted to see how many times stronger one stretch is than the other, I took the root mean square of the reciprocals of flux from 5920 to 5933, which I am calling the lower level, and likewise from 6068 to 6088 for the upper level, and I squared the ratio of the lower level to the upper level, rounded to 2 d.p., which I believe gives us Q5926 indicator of 1.12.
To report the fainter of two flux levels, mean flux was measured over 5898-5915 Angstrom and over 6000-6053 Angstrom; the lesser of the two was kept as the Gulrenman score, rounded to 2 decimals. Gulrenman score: 3.90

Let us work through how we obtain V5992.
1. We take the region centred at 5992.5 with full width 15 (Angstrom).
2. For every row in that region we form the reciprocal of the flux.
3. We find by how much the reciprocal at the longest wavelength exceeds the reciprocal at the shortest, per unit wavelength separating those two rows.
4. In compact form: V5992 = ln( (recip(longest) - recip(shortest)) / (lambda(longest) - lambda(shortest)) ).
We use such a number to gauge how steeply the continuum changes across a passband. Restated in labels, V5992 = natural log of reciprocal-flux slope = -5.5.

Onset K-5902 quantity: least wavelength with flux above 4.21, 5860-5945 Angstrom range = 5861.5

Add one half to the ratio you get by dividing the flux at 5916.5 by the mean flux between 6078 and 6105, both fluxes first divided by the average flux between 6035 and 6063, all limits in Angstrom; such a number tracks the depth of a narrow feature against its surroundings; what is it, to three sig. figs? 1.43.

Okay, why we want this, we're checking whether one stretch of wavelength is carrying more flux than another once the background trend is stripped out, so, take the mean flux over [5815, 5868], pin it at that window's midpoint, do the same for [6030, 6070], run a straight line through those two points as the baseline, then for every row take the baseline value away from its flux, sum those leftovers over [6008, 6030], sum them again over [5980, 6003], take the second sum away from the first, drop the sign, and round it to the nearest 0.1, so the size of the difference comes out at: 1.6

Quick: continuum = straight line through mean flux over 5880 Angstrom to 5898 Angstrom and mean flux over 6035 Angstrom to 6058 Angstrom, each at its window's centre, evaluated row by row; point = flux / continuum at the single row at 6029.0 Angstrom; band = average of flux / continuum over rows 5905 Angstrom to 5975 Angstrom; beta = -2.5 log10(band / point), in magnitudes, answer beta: -0.17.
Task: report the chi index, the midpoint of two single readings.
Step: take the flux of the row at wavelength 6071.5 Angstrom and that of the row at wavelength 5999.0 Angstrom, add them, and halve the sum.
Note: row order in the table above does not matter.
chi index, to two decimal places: 3.86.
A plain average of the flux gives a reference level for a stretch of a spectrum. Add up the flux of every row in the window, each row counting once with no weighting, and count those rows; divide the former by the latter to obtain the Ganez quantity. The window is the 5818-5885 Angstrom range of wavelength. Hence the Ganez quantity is 4.18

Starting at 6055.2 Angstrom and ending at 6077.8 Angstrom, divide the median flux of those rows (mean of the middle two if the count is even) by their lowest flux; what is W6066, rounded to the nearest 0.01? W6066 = 1.07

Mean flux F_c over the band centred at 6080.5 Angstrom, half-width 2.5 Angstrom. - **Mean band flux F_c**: 4.6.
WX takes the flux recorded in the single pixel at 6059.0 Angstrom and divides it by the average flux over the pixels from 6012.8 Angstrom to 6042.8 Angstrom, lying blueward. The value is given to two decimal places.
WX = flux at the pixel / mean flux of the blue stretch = 1.08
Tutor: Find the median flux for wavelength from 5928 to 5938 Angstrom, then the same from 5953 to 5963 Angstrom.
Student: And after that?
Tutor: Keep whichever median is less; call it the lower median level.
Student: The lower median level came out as 4.213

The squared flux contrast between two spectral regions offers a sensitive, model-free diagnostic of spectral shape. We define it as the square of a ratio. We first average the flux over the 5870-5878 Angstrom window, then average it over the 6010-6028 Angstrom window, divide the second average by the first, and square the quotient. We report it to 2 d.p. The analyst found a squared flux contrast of 0.95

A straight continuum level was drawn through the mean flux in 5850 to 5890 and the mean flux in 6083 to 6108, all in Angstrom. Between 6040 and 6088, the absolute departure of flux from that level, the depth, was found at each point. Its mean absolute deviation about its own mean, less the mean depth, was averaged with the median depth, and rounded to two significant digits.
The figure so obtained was 0.041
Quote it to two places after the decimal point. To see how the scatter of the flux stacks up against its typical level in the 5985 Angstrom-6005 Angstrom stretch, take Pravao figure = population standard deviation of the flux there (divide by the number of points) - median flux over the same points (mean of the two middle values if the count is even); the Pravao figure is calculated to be -3.96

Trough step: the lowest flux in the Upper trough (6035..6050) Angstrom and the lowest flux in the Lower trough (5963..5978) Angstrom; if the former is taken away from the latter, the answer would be -0.11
